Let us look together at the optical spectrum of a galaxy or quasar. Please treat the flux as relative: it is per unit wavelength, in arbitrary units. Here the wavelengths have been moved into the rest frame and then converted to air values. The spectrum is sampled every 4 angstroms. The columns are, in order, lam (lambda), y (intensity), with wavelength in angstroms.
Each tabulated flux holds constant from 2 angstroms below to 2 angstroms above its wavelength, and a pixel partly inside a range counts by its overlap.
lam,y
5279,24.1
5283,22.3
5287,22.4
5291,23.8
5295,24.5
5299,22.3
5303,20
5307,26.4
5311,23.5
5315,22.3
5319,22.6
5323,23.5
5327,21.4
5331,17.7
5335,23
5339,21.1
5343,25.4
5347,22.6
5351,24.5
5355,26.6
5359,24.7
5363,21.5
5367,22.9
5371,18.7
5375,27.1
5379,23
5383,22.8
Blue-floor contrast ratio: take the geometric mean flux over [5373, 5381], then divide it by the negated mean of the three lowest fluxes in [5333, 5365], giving -1.15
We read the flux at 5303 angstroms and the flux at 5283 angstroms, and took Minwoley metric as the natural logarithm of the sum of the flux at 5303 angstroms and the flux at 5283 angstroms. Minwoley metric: 3.74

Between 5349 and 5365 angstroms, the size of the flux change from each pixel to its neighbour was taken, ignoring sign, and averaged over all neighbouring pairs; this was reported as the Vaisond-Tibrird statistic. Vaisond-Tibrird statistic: 2.4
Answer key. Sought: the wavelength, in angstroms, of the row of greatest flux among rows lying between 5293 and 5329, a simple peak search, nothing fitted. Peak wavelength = 5307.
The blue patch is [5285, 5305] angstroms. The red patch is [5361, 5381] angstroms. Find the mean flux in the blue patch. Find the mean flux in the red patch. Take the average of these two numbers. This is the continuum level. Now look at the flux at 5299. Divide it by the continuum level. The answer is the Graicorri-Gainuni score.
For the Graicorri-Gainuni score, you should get 0.99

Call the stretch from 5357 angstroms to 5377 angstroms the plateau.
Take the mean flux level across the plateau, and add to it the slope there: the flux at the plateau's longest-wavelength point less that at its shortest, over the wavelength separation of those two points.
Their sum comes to 23.1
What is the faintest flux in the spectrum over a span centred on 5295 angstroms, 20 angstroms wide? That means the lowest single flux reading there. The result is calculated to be 20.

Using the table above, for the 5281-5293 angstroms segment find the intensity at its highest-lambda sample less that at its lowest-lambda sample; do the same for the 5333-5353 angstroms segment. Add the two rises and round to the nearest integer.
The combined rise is 3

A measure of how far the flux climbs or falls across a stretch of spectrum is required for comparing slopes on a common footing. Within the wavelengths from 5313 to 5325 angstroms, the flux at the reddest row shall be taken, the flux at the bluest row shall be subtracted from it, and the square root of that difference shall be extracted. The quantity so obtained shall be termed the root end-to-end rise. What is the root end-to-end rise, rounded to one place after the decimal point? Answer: 1.1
